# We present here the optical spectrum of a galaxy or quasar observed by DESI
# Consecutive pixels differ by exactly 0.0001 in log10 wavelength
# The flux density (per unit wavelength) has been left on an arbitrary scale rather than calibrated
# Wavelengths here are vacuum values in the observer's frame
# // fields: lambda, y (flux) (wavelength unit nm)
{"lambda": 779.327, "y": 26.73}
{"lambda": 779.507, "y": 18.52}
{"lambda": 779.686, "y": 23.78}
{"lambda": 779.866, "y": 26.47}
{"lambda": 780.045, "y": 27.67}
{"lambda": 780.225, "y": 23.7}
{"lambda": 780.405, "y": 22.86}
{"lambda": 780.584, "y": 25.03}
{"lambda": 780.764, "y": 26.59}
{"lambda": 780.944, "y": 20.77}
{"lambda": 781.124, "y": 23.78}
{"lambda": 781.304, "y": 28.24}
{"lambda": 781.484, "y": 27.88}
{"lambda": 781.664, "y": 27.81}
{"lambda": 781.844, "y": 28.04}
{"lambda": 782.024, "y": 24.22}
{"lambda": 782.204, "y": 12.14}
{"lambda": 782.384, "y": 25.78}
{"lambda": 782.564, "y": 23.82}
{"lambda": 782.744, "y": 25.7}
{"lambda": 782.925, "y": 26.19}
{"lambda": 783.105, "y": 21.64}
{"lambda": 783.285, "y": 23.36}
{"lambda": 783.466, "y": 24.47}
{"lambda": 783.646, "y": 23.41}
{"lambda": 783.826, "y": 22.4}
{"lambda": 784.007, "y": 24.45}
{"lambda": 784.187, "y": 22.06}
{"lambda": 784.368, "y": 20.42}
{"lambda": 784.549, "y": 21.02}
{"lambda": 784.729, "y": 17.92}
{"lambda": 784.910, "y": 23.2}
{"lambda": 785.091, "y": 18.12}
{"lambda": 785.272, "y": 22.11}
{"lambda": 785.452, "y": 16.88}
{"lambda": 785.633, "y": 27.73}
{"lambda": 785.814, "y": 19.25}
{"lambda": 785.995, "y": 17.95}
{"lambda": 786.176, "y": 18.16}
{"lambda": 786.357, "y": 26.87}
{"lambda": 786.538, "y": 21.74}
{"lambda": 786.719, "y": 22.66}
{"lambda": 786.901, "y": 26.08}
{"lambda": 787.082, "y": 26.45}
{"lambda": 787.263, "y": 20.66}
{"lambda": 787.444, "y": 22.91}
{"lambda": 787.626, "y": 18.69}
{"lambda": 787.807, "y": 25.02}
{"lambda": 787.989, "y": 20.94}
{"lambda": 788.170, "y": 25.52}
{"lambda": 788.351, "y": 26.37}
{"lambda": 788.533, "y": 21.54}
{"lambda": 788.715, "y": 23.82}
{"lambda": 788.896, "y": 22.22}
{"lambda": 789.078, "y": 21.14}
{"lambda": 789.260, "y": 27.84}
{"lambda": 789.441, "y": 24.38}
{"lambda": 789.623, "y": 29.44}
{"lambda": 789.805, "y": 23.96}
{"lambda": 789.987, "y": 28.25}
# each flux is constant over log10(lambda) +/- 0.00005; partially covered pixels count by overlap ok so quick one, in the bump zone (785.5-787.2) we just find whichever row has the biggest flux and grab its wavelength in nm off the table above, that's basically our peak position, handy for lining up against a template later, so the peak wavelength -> 785.633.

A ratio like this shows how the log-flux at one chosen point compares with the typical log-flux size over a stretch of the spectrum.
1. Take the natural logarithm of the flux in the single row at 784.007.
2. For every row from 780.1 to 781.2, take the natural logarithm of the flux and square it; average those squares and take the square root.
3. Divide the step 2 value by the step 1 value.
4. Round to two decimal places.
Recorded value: 0.99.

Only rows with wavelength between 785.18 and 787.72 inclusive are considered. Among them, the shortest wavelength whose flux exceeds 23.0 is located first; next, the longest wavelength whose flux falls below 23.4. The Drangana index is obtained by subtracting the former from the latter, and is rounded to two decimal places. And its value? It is 1.99 nm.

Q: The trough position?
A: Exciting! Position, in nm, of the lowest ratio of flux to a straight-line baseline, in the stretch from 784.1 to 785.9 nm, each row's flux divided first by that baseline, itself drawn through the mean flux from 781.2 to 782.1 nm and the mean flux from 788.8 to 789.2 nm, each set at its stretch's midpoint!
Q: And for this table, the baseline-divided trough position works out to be 785.452 nm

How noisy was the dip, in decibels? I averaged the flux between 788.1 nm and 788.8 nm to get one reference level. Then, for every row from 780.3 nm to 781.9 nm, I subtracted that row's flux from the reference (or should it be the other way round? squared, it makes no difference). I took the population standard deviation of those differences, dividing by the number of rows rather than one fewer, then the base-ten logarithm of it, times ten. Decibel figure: 4.1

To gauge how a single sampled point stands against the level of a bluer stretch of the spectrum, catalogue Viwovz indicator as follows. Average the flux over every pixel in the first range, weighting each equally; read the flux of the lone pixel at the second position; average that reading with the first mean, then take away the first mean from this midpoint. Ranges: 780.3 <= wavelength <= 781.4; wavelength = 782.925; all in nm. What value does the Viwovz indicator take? 1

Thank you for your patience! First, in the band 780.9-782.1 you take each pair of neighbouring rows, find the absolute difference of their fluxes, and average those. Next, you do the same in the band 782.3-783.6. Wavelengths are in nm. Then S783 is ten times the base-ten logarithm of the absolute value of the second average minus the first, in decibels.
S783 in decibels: -14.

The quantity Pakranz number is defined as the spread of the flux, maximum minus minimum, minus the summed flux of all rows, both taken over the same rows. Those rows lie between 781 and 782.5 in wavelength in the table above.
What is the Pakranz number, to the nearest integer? -182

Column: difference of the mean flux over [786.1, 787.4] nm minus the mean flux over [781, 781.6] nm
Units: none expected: -3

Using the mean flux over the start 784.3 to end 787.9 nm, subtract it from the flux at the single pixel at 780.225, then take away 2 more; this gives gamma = 0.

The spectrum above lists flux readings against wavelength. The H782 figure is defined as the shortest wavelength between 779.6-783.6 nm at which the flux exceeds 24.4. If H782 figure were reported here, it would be 779.866 nm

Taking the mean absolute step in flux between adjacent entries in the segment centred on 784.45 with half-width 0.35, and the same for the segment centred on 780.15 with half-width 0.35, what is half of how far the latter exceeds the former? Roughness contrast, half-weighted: 0.1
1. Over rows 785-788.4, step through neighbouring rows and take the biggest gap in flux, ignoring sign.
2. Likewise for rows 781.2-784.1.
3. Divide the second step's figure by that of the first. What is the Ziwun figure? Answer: 1.3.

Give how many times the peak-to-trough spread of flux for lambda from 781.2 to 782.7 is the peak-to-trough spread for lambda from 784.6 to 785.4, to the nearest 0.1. 3.0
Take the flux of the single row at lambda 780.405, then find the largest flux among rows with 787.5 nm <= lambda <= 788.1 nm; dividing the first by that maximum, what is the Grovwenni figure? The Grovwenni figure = 0.91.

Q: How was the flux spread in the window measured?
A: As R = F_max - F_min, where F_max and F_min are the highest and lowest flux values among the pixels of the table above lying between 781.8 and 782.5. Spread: 16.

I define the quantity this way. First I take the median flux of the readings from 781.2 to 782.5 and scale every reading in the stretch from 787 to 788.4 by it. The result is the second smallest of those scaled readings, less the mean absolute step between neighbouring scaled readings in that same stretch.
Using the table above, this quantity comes 0.60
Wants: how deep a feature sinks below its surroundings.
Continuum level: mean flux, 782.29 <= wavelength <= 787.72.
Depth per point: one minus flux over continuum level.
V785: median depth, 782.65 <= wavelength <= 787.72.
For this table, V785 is 0.01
